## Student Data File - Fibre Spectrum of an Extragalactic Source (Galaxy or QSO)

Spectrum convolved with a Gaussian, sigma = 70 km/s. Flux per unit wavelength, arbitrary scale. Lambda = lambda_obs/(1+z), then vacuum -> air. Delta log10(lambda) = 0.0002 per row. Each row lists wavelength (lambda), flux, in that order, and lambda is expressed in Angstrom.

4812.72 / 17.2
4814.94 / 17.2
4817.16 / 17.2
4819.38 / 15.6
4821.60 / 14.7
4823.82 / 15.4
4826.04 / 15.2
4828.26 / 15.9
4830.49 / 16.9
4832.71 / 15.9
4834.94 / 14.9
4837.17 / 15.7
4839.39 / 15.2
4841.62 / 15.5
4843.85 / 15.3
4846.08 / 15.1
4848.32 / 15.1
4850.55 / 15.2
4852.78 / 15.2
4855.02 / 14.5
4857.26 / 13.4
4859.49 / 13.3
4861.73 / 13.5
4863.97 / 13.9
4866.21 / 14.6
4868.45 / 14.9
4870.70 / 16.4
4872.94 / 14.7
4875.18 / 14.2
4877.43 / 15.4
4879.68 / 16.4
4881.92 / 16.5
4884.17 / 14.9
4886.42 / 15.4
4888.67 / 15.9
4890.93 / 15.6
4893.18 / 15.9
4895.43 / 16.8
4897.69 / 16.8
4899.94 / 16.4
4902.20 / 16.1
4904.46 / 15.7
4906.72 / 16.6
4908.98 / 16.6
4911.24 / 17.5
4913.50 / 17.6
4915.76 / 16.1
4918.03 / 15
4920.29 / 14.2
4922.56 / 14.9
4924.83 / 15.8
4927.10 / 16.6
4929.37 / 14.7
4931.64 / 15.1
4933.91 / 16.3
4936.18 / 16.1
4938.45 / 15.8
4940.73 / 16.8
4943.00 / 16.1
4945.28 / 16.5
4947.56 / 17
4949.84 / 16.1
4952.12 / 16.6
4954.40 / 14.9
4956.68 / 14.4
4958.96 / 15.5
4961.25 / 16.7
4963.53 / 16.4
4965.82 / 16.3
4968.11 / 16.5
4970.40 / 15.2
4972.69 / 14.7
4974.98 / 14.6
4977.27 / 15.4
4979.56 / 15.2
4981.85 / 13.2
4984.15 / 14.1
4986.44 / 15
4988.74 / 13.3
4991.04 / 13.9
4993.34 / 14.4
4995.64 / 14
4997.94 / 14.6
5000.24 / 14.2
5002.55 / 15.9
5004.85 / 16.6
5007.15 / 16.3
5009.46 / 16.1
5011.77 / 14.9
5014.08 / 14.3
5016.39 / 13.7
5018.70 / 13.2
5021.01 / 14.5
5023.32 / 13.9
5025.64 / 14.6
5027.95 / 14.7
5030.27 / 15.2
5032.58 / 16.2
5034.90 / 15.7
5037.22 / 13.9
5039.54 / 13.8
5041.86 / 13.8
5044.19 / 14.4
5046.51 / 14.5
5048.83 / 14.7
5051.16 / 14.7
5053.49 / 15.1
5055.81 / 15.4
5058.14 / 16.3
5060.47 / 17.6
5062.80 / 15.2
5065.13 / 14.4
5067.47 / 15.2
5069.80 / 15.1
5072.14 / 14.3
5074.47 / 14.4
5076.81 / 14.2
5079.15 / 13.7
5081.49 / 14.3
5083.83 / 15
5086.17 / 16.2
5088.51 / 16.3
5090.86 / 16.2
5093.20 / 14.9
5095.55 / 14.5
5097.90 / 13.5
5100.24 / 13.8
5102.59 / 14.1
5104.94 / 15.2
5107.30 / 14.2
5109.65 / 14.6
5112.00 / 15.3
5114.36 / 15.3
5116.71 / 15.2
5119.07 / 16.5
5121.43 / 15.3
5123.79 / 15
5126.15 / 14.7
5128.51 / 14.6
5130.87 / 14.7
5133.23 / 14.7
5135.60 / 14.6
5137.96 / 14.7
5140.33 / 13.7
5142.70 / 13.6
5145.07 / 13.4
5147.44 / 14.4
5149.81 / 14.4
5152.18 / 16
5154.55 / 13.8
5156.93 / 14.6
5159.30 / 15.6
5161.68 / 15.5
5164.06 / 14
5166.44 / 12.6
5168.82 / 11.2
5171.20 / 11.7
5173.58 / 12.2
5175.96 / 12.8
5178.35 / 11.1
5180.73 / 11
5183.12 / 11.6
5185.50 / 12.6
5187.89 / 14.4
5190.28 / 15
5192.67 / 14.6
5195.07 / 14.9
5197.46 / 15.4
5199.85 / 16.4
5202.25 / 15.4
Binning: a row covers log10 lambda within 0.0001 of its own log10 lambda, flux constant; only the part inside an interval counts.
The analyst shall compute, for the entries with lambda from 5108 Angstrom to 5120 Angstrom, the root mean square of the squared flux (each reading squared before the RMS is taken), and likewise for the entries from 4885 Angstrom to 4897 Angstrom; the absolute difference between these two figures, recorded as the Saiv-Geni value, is 16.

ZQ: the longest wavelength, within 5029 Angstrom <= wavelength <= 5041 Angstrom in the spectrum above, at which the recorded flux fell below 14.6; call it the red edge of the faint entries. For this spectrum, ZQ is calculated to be 5039.54 Angstrom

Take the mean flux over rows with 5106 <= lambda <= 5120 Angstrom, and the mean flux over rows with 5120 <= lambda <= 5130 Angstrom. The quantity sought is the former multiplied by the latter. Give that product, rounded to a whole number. 226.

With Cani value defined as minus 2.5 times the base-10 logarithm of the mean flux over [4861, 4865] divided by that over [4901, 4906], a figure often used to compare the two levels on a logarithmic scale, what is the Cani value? 0.16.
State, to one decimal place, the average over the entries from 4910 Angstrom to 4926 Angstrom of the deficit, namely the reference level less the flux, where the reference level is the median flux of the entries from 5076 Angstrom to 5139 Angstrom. -1.2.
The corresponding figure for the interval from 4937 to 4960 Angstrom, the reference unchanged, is -1.3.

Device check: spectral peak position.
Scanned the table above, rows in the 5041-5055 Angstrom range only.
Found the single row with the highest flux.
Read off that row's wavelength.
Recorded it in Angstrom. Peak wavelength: 5053.49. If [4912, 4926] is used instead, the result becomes 4913.50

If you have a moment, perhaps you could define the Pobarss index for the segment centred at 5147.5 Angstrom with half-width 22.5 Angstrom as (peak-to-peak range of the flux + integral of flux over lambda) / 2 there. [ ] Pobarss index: 323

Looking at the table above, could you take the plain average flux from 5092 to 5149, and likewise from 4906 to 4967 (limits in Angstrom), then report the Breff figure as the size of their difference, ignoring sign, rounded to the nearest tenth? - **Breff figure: 1.4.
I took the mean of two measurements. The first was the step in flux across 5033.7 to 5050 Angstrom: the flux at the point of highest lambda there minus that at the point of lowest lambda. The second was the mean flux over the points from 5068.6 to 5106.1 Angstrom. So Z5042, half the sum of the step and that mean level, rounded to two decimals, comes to 6.87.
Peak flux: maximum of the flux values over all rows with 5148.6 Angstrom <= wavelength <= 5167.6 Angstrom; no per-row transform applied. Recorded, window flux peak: 16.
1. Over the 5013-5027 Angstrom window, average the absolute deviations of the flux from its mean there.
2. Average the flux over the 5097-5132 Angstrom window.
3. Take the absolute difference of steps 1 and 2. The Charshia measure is 14.4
